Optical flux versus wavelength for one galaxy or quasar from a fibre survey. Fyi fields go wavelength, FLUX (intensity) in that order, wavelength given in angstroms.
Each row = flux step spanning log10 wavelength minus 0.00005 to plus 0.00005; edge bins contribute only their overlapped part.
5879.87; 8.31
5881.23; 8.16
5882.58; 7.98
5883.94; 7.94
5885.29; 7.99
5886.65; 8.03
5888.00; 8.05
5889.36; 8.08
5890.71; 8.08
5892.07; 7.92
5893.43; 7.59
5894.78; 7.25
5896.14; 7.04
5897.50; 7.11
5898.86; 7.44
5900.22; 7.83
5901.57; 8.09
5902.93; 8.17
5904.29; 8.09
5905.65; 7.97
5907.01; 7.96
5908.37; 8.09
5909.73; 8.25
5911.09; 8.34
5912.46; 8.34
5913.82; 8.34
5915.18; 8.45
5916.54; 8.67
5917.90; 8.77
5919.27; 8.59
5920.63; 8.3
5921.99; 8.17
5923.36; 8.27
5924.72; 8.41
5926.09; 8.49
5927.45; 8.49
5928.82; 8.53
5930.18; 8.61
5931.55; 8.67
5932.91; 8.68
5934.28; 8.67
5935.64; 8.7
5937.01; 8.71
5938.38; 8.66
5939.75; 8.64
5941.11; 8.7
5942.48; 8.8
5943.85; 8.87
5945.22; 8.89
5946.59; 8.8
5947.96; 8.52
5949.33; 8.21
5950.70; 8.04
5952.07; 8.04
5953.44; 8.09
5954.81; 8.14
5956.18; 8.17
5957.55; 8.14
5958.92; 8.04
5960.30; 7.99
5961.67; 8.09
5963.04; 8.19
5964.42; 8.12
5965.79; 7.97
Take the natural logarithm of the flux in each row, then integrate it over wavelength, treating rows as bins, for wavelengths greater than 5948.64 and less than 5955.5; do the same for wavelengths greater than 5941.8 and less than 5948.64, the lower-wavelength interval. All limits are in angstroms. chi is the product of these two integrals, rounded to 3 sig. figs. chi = 213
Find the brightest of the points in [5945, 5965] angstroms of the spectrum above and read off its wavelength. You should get 5945.22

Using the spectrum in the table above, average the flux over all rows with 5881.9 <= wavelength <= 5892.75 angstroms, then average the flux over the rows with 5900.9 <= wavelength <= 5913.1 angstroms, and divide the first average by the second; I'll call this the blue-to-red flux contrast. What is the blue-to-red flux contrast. 0.98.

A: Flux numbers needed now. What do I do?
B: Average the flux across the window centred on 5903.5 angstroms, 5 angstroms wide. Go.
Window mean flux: 8.08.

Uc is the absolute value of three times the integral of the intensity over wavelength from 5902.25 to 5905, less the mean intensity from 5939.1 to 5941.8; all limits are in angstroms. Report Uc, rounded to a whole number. 58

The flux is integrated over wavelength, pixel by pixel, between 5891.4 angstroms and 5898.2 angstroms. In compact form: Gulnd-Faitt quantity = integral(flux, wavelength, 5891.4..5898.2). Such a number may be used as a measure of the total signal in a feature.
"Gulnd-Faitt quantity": 50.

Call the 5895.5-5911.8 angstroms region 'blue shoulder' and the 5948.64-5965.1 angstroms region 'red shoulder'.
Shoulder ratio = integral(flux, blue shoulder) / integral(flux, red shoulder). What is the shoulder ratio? 0.96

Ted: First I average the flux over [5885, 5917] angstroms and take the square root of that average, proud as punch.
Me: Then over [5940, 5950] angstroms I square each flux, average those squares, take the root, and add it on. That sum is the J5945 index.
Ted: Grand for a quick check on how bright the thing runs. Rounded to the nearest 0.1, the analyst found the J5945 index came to 11.5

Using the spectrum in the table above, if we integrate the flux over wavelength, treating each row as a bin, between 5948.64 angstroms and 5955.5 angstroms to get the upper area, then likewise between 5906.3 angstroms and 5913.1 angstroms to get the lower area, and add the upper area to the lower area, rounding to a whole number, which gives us 111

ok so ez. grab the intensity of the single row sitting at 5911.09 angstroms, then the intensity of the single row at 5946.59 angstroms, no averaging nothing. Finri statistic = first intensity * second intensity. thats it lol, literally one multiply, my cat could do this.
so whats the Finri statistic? 73.4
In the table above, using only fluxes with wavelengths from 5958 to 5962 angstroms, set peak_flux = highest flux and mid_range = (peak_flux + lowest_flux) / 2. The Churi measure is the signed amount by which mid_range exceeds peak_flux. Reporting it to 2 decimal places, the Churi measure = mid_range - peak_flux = -0.05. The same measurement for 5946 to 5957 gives -0.38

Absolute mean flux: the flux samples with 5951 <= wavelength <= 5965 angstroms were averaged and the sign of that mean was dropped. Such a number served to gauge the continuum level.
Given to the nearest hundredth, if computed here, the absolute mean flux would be 8.10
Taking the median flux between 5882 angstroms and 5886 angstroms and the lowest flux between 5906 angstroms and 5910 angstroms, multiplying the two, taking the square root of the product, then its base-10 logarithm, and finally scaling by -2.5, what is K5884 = -2.254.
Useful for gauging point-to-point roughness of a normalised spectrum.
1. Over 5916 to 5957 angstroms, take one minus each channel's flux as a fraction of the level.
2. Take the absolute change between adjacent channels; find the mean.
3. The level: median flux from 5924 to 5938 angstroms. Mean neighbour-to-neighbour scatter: 0.010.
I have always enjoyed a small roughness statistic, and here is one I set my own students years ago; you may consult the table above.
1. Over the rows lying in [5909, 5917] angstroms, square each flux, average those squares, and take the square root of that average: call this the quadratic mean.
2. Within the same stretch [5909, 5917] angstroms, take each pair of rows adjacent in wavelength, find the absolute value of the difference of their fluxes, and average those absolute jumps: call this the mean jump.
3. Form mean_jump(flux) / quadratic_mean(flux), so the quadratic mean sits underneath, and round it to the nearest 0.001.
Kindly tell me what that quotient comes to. 0.010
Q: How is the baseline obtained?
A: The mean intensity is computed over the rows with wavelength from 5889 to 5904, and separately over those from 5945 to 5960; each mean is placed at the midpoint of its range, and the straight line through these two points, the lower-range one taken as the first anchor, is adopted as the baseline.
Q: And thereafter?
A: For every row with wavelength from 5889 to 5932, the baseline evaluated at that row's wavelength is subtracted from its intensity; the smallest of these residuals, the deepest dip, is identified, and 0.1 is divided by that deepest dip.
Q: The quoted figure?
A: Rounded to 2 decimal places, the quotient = -0.15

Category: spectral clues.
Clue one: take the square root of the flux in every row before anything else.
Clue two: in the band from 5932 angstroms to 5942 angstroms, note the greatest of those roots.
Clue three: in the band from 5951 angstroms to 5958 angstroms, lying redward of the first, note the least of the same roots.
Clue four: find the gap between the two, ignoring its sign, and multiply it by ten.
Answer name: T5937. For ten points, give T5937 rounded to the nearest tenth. 1.2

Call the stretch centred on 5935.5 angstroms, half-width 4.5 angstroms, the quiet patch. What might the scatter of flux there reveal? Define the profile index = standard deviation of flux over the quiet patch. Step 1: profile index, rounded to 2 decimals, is 0.02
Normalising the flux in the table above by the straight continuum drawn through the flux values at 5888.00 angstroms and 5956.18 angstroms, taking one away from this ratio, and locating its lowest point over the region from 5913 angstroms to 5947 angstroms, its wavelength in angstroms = 5921.99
